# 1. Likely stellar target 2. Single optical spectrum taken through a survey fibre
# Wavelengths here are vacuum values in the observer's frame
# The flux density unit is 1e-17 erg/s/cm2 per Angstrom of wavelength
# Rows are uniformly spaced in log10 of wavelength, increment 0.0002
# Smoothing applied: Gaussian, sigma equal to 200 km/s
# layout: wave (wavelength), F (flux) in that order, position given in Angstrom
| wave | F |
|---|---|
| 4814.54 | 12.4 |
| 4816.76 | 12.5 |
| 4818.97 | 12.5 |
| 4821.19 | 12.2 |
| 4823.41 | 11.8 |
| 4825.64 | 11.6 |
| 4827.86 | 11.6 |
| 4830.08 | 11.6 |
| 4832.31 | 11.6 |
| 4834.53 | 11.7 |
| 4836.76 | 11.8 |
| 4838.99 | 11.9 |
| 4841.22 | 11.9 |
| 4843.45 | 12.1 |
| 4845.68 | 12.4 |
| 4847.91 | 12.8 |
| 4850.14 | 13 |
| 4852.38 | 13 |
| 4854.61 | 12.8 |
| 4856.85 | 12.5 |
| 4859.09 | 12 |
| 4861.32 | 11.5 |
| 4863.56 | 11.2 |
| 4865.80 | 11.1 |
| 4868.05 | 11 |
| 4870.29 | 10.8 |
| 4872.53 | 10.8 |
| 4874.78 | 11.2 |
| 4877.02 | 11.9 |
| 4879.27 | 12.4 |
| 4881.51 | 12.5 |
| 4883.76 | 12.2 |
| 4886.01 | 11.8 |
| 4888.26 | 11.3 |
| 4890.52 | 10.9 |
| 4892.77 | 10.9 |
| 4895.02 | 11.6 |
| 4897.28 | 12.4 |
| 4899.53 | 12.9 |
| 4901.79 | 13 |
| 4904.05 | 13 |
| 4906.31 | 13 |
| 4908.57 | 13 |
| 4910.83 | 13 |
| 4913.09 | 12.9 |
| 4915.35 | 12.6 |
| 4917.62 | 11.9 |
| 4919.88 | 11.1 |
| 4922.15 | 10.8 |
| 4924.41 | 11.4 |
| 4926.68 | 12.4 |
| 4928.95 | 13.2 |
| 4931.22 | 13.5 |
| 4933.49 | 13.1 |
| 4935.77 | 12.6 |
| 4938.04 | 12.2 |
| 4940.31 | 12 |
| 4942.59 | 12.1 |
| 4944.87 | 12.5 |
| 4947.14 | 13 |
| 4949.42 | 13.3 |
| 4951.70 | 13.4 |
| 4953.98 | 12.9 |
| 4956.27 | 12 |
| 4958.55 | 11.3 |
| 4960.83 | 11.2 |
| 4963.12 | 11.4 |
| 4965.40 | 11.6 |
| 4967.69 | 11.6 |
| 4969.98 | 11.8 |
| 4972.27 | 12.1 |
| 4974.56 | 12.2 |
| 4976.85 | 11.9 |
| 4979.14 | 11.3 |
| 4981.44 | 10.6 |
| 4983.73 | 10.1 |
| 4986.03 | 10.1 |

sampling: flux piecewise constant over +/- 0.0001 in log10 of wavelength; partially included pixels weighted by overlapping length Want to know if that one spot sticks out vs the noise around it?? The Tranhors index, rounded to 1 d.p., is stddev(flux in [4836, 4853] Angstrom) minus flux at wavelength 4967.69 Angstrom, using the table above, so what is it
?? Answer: -11.1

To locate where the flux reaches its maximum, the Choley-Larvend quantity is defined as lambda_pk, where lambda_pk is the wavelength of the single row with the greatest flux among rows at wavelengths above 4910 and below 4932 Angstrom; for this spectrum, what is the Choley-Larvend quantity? 4931.22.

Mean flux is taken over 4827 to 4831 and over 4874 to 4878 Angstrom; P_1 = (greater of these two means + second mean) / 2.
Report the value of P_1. 11.6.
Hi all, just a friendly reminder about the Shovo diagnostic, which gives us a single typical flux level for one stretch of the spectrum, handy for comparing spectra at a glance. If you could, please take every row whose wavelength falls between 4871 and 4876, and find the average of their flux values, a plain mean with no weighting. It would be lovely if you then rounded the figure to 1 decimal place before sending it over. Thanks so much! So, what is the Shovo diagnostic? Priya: 11.0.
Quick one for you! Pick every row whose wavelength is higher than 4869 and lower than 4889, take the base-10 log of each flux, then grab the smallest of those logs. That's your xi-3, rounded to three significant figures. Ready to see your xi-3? 1.03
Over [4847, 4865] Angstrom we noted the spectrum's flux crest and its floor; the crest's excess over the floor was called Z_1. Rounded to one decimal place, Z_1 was 1.8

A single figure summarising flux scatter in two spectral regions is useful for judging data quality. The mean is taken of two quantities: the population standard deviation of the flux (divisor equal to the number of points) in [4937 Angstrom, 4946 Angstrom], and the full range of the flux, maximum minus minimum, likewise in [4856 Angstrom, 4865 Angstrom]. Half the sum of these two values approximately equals 0.74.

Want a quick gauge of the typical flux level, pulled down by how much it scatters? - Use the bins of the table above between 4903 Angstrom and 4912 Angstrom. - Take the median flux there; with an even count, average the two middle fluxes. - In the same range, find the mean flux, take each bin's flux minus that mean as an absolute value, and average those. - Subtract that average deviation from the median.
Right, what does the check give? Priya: 13.0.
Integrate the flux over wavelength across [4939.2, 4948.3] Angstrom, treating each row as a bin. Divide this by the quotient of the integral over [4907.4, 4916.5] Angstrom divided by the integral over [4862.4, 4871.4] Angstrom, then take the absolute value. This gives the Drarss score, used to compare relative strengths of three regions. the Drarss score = 96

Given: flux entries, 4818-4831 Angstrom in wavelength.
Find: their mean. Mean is 11.9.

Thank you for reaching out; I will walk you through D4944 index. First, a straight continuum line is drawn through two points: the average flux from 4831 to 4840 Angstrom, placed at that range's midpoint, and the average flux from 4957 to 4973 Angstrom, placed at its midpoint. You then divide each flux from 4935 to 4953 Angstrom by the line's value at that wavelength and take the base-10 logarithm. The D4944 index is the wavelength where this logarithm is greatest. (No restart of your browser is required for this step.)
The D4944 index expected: 4951.70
